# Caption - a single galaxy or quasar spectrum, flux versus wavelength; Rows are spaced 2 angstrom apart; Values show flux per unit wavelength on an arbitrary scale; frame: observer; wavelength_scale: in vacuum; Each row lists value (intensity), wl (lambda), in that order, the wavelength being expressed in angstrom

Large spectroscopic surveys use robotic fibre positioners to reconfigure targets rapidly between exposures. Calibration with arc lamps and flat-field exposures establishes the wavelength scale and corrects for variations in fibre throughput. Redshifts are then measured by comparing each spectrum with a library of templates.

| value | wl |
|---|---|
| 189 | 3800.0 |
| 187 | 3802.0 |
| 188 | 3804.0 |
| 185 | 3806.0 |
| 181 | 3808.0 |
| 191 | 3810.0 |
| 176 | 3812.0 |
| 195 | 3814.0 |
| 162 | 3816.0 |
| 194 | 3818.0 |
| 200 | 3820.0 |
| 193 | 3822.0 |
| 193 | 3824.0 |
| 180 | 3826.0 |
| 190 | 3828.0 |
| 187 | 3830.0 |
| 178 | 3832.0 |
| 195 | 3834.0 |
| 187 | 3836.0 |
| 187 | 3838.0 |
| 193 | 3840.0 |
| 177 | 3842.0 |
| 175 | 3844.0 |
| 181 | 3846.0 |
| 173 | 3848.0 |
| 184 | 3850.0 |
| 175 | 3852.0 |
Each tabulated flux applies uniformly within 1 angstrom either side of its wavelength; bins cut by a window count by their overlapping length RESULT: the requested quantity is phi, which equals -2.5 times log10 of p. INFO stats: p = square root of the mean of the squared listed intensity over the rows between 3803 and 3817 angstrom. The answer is -5.66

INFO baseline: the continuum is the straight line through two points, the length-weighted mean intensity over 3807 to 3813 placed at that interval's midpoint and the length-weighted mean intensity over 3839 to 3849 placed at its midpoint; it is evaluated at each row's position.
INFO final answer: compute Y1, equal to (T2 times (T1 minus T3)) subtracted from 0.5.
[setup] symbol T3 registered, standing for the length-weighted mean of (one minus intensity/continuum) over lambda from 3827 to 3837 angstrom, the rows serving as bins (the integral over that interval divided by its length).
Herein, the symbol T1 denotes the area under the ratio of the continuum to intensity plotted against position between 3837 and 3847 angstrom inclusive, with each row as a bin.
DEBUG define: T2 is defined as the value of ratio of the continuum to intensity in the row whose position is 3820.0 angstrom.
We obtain -8.50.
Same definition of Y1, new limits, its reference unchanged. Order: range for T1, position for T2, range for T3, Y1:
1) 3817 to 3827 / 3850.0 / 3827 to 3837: -8.77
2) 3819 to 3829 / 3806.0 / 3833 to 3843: -8.94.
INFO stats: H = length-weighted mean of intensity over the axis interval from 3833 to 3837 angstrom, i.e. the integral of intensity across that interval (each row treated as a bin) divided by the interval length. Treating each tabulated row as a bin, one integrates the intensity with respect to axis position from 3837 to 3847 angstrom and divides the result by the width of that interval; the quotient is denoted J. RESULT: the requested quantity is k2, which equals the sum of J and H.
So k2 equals 374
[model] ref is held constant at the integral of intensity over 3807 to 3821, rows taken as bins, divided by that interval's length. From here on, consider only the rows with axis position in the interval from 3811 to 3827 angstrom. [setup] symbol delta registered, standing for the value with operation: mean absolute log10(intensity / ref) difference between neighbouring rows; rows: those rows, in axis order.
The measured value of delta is 0.037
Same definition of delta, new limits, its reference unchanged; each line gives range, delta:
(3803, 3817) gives 0.033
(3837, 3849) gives 0.018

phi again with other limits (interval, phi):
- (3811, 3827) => -5.68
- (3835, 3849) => -5.65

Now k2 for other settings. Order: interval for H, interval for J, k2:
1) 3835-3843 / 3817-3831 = 377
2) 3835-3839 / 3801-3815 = 373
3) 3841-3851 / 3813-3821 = 366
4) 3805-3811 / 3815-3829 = 373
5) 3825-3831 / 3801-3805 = 373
